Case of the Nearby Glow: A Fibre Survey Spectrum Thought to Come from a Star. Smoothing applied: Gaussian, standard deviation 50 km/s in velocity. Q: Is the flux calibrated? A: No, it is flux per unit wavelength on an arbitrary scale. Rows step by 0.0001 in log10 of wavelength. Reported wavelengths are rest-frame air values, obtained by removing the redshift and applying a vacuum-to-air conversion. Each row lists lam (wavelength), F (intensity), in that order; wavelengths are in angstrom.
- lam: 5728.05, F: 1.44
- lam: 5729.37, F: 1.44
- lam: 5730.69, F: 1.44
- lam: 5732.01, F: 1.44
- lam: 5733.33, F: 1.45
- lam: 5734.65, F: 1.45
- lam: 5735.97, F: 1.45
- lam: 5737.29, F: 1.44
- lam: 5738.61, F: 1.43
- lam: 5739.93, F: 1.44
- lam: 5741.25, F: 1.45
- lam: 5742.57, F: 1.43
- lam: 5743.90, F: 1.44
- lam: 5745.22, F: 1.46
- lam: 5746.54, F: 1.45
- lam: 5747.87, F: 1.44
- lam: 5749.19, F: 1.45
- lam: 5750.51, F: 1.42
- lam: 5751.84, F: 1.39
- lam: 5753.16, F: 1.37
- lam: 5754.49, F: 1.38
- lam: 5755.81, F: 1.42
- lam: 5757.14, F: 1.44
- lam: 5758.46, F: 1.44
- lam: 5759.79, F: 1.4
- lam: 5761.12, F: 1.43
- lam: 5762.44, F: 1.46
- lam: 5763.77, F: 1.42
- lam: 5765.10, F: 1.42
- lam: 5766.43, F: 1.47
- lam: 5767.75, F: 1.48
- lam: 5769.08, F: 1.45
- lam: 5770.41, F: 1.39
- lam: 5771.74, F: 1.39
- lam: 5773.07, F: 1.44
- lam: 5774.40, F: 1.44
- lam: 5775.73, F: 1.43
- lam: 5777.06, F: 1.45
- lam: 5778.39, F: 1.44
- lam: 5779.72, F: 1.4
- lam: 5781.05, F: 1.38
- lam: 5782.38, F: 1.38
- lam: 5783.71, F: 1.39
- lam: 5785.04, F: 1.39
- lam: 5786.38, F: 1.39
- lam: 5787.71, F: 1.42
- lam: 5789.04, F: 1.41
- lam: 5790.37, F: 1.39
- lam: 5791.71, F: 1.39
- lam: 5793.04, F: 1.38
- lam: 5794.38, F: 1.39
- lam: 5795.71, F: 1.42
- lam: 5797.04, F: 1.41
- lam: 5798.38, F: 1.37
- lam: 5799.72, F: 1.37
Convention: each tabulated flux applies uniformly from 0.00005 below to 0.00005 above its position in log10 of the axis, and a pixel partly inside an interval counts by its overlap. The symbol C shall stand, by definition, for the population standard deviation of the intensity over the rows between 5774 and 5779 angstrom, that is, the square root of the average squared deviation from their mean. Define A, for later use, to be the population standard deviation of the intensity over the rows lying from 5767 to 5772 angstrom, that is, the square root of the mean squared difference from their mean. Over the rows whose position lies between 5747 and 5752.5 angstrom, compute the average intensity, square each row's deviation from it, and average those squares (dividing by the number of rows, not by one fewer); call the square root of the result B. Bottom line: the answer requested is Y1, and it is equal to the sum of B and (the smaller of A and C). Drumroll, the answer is 0.030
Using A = 0.039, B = 0.023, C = 0.007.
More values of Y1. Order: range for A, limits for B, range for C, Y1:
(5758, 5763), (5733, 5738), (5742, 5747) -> 0.016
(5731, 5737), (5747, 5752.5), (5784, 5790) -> 0.027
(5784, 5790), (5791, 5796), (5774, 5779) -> 0.022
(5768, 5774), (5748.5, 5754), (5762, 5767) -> 0.053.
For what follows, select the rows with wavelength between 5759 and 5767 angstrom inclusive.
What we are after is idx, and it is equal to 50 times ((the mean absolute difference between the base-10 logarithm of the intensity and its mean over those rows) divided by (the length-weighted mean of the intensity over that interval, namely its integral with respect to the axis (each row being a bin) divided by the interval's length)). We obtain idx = 0.22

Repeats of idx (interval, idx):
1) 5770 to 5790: 0.24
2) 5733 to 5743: 0.08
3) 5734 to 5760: 0.21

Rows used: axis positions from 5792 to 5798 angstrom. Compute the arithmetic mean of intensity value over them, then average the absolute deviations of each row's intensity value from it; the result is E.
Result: 0.015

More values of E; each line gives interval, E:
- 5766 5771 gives 0.029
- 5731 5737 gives 0.004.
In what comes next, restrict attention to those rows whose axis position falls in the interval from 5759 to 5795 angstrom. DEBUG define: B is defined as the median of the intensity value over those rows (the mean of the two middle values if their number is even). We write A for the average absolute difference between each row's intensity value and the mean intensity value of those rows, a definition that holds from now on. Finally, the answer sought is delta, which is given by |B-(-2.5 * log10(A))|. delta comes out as 2.56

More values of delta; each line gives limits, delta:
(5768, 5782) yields 2.58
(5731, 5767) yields 2.90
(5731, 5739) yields 4.00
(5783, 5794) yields 3.61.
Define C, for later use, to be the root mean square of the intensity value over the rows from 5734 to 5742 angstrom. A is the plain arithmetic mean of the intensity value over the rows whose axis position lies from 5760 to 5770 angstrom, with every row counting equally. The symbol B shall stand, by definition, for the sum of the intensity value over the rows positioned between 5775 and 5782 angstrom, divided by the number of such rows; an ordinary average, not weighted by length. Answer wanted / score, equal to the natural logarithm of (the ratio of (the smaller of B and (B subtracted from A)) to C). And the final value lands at -4.0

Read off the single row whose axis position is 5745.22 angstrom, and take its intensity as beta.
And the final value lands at 1.46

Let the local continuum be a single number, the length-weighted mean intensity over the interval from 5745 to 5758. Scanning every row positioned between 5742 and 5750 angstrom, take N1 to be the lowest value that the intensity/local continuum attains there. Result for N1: 1.01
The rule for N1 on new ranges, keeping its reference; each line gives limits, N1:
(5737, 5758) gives 0.96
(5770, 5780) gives 0.98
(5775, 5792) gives 0.97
